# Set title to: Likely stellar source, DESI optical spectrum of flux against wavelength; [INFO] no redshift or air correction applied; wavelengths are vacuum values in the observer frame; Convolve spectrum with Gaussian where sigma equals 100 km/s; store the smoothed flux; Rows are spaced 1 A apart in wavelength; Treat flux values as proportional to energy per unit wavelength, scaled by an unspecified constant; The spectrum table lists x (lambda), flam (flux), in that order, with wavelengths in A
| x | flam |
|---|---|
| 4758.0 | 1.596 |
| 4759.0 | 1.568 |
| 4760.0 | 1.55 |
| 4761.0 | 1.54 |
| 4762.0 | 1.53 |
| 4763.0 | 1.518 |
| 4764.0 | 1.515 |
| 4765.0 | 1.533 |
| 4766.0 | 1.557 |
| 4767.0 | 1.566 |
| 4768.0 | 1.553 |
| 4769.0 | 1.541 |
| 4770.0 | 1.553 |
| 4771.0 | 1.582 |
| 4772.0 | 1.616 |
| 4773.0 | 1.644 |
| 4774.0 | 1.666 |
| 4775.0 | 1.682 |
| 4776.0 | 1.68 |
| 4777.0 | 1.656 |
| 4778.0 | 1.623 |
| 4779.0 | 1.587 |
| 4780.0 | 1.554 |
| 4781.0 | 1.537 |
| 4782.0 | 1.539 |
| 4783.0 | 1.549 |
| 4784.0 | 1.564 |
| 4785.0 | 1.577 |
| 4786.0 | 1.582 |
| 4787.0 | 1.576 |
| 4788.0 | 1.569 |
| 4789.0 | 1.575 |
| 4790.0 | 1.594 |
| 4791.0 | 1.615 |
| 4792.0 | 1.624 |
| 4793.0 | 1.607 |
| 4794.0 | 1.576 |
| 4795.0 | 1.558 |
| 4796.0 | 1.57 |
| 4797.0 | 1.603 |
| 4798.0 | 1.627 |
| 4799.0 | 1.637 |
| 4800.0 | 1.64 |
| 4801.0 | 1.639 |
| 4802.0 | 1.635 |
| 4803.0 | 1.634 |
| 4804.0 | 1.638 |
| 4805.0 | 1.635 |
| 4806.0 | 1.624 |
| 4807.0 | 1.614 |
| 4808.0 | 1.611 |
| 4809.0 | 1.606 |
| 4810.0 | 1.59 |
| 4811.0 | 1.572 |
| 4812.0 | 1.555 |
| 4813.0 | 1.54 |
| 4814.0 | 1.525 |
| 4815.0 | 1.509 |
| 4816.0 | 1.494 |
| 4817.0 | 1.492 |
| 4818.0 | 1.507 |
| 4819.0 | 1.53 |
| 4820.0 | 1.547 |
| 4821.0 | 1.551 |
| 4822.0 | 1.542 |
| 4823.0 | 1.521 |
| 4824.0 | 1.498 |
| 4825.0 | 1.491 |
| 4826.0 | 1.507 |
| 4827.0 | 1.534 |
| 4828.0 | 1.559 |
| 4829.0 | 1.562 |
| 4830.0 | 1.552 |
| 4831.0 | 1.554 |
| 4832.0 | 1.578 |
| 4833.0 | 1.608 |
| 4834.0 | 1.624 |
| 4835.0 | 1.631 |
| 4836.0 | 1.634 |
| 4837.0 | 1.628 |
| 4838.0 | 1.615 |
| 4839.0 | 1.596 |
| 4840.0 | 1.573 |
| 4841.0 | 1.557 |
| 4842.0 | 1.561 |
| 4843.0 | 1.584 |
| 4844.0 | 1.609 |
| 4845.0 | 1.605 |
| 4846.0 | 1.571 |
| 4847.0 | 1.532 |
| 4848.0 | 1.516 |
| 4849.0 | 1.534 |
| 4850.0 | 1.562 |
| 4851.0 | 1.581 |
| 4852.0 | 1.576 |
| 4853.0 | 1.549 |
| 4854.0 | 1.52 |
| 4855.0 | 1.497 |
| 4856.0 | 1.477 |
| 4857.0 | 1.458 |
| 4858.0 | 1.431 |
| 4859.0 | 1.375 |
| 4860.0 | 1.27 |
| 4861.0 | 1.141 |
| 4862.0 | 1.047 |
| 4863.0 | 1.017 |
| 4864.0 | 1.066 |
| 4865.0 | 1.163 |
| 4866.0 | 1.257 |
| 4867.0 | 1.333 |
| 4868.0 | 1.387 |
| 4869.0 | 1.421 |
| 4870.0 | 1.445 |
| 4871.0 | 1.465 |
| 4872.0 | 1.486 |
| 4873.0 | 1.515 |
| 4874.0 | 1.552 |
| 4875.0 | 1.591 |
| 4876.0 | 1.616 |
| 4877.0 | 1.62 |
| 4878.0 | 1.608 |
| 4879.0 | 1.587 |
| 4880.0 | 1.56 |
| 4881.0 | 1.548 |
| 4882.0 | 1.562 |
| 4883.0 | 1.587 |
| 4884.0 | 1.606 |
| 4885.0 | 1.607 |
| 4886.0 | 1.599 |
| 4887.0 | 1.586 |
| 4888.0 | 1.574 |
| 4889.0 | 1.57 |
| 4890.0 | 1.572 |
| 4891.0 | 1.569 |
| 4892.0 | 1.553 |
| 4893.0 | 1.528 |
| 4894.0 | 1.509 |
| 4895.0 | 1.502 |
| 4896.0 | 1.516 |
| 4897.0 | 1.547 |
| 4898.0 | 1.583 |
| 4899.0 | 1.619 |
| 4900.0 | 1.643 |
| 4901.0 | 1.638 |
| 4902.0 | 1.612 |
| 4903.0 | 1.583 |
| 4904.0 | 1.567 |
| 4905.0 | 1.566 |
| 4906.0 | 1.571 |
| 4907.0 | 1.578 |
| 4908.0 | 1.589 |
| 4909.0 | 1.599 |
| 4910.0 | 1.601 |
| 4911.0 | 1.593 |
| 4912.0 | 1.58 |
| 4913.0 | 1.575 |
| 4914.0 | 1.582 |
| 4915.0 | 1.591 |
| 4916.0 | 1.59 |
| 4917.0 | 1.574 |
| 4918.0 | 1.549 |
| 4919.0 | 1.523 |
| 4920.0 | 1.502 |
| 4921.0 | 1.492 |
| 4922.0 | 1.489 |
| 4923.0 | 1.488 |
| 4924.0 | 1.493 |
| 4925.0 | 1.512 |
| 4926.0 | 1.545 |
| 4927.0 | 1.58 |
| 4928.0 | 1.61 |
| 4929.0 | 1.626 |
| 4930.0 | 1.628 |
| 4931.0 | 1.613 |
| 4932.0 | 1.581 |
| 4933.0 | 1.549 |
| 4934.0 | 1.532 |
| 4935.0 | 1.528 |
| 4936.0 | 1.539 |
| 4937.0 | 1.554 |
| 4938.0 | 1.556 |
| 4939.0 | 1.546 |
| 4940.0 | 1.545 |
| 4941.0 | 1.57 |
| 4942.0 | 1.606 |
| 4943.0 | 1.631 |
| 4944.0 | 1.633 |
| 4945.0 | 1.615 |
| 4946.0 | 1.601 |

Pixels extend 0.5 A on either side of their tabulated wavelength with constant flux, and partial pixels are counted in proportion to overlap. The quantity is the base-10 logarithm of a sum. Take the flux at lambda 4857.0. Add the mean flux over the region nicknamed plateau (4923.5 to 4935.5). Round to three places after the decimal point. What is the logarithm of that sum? 0.481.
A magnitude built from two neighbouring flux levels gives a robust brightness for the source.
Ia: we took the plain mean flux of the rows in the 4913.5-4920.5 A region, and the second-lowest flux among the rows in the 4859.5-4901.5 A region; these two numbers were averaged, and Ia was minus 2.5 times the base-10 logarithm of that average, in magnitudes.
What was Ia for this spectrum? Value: -0.287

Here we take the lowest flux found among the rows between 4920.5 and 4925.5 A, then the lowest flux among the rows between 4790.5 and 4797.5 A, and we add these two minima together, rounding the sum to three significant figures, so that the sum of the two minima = 3.05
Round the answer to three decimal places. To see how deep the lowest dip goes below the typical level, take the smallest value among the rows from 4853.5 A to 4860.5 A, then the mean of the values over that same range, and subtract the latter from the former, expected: -0.163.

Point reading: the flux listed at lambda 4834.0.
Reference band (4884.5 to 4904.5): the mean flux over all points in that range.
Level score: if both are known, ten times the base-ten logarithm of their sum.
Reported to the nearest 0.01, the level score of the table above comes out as 5.05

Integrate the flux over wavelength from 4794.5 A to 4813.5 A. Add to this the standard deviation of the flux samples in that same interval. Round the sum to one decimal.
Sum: 30.6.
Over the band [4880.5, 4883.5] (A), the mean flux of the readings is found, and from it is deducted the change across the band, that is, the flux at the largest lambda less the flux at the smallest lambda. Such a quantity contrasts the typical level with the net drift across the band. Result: 1.53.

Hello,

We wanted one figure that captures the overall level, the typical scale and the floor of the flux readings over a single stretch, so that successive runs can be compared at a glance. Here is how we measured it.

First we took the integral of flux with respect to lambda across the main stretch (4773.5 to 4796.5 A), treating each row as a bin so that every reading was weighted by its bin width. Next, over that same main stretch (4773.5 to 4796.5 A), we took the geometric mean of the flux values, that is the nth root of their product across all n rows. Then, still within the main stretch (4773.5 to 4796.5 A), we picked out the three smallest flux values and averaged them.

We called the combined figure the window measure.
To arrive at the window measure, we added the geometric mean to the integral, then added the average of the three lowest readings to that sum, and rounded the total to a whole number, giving 40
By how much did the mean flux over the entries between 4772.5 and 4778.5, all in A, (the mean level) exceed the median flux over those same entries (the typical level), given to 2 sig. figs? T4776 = -0.0025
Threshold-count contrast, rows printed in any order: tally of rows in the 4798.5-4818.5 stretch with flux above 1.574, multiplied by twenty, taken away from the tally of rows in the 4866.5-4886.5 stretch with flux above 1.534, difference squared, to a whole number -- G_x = 51529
